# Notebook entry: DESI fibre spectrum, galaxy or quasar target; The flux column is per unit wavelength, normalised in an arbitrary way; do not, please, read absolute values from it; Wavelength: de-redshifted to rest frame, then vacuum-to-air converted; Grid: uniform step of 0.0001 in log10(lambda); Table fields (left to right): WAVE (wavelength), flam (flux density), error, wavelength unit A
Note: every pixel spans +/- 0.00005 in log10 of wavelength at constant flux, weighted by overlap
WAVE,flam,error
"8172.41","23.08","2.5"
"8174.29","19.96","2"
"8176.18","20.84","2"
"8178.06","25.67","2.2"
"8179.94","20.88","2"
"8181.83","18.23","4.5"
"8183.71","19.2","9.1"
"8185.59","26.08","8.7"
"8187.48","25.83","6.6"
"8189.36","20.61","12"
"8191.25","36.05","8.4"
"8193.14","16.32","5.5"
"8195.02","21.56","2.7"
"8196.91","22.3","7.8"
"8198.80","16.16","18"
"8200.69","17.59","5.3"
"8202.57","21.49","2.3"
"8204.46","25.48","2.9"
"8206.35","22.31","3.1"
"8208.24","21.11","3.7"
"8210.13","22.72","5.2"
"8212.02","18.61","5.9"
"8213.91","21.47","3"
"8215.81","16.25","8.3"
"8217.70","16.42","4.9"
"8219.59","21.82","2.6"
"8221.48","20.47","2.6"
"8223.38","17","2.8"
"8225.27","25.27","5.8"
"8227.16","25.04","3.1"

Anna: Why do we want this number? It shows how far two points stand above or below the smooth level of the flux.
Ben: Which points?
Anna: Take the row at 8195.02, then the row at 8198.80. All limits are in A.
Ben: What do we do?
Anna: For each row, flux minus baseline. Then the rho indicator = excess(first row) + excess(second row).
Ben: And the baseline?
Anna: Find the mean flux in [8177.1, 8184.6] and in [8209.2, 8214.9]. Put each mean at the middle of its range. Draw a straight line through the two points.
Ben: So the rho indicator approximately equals -4.2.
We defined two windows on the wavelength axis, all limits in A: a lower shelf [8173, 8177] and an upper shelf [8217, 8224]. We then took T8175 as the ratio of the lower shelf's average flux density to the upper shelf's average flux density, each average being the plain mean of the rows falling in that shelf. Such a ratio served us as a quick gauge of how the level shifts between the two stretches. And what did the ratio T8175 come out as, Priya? 1.078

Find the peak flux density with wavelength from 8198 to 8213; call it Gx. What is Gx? 25.48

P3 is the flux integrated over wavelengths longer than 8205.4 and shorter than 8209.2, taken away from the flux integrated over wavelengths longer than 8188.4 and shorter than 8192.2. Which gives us 25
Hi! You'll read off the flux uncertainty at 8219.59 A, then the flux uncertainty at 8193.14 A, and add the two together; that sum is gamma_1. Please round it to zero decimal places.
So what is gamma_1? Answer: 8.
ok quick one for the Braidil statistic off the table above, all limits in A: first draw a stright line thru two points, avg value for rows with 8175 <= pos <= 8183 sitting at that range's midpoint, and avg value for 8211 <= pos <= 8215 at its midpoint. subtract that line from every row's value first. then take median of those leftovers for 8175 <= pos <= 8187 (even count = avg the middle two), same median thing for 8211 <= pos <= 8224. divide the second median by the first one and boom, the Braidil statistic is 3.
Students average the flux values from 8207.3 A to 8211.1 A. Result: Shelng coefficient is 22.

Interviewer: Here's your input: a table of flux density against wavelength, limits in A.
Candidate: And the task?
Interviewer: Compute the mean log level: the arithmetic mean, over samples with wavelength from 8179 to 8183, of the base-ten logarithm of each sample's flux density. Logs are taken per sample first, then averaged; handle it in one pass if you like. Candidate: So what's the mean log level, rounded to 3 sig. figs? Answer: 1.29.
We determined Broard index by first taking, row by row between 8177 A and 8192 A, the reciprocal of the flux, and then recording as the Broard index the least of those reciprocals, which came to 0.028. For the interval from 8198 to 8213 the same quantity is 0.039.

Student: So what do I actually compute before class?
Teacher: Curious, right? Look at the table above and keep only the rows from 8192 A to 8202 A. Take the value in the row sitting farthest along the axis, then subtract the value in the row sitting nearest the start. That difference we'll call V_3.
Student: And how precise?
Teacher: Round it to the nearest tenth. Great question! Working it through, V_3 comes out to 1.3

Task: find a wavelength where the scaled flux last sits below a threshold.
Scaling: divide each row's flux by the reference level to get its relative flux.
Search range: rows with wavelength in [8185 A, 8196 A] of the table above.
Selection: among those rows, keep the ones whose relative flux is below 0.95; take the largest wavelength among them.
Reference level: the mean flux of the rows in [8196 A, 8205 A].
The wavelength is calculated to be 8193.14 A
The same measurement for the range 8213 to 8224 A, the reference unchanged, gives 8223.38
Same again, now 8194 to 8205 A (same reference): 8200.69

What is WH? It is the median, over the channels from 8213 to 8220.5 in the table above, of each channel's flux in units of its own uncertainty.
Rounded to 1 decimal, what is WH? 5.3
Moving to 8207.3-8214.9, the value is 5.0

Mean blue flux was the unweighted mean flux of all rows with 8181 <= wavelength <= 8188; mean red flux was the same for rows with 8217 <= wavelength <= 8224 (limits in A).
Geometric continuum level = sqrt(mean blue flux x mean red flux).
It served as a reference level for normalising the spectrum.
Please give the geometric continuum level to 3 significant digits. 20.6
